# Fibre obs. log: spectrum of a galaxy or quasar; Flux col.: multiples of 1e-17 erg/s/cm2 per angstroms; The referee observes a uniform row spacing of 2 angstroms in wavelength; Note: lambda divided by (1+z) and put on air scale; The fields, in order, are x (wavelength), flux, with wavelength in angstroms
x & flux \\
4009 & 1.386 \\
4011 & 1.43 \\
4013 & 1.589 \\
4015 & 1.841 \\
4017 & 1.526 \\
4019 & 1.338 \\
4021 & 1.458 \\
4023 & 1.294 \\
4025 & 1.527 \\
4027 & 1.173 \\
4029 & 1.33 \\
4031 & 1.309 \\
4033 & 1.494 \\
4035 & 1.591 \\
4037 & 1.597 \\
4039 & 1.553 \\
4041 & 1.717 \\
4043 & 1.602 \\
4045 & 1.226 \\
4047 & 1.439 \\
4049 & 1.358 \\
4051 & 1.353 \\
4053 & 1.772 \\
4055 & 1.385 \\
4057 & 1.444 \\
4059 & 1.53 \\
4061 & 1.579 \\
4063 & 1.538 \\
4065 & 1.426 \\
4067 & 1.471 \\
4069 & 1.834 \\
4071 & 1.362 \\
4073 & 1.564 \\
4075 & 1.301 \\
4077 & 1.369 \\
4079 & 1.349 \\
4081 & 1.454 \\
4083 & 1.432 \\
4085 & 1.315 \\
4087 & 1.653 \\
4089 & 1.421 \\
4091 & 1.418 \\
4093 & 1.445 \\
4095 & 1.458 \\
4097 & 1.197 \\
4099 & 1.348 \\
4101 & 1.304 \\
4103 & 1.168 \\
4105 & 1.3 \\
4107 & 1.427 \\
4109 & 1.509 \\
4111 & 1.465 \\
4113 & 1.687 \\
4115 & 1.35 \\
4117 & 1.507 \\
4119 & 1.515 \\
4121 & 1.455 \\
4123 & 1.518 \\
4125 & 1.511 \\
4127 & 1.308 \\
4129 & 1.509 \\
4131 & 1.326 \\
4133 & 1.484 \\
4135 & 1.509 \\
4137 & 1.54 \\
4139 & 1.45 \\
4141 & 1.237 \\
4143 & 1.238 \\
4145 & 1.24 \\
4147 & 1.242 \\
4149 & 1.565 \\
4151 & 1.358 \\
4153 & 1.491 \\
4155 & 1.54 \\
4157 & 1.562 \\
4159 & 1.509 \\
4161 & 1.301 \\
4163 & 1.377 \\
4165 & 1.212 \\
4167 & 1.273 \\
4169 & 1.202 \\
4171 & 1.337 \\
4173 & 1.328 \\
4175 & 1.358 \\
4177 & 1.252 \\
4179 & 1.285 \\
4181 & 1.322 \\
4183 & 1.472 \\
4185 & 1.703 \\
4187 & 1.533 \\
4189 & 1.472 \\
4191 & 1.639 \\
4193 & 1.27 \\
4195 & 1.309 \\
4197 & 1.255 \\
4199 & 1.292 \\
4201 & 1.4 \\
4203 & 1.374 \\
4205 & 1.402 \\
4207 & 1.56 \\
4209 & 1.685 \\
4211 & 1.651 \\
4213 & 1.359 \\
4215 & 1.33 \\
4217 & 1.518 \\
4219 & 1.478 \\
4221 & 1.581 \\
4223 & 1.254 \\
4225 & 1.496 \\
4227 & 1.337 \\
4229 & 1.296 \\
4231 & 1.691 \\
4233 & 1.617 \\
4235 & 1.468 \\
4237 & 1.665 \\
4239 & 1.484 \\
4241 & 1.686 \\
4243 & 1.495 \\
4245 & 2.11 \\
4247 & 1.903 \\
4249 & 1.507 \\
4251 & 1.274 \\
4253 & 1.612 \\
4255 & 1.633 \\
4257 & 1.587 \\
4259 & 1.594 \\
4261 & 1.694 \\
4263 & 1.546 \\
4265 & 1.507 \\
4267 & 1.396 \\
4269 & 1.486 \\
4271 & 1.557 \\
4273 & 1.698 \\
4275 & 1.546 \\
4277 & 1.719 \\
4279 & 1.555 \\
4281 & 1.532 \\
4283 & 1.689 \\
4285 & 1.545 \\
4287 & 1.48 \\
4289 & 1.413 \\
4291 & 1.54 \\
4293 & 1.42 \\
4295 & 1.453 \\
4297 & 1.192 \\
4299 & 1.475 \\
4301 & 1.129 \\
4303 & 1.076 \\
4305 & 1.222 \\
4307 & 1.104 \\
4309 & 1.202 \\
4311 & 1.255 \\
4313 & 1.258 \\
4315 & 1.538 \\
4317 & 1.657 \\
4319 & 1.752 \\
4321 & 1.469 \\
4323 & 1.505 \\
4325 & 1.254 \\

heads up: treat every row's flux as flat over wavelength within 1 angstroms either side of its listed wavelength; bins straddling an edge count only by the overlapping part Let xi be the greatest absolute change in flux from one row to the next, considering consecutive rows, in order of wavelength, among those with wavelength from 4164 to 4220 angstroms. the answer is 0.37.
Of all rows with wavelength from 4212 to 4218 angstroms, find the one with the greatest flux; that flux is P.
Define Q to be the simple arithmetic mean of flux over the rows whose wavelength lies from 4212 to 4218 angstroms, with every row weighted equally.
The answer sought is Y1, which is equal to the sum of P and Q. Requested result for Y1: 2.920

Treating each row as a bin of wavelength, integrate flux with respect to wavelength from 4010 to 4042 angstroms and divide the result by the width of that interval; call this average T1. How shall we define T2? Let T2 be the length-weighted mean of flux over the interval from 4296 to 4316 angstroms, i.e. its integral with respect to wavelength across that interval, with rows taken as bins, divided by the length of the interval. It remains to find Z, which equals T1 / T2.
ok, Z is 1.19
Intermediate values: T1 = 1.49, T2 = 1.25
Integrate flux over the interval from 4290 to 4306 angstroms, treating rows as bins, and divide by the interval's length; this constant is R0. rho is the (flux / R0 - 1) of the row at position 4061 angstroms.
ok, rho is 0.20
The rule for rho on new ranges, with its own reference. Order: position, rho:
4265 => 0.15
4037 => 0.22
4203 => 0.05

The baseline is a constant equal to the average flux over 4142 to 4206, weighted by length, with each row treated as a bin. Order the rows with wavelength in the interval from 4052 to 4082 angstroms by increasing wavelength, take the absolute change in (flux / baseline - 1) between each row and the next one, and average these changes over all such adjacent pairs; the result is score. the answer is 0.118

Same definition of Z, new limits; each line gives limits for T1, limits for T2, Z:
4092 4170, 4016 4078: 0.96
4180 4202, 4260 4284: 0.90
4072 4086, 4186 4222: 0.96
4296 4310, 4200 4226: 0.82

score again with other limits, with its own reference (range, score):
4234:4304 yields 0.117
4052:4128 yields 0.099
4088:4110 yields 0.071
